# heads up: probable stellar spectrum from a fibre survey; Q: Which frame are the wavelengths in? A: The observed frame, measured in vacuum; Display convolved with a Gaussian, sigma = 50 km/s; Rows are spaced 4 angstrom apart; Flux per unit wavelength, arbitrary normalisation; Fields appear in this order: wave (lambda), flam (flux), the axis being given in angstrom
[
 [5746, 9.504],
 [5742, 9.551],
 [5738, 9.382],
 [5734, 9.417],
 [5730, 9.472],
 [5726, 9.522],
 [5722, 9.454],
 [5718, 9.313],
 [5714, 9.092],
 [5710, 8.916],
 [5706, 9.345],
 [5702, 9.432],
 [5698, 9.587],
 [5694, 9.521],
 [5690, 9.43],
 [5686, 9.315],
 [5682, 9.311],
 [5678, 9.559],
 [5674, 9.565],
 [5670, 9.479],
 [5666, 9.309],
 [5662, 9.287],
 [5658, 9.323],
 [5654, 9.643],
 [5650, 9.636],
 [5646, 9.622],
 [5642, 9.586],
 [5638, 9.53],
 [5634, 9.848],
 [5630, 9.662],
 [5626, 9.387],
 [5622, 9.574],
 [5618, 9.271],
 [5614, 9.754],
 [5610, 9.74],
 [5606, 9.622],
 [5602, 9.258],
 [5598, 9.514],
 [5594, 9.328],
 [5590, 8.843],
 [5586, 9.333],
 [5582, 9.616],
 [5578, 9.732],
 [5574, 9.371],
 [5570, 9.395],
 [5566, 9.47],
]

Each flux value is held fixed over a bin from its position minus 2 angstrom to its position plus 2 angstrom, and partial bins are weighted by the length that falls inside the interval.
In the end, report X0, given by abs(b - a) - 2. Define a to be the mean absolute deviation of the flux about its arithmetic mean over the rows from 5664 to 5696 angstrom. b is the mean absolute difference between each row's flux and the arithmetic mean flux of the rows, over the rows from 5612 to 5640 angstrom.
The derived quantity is -1.94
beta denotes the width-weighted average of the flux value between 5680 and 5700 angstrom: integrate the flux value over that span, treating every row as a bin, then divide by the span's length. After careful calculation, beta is 9.4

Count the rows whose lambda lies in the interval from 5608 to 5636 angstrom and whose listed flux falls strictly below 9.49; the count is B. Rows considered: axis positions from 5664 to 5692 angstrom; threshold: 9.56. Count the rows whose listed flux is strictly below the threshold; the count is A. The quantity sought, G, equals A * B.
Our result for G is 12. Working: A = 6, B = 2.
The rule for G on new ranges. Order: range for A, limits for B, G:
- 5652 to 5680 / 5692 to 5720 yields 25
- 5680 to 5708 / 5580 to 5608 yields 24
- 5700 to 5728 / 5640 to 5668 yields 21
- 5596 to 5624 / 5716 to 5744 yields 15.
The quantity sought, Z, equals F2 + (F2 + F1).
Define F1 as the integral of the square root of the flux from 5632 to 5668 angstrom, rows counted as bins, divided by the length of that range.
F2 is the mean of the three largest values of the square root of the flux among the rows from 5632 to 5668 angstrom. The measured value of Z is 9.32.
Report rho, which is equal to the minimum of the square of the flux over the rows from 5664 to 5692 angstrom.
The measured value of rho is 86.7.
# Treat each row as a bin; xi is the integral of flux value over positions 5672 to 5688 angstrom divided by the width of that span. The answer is 9.44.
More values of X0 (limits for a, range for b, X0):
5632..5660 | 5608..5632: -1.94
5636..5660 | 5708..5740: -1.93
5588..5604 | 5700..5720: -1.98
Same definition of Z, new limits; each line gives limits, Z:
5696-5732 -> 9.23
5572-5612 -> 9.30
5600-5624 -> 9.32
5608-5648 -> 9.35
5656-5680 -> 9.24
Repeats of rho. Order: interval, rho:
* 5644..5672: 86.2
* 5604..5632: 86.0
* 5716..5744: 86.7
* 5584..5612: 78.2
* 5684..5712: 79.5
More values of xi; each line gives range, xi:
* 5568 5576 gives 9.38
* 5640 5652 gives 9.61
